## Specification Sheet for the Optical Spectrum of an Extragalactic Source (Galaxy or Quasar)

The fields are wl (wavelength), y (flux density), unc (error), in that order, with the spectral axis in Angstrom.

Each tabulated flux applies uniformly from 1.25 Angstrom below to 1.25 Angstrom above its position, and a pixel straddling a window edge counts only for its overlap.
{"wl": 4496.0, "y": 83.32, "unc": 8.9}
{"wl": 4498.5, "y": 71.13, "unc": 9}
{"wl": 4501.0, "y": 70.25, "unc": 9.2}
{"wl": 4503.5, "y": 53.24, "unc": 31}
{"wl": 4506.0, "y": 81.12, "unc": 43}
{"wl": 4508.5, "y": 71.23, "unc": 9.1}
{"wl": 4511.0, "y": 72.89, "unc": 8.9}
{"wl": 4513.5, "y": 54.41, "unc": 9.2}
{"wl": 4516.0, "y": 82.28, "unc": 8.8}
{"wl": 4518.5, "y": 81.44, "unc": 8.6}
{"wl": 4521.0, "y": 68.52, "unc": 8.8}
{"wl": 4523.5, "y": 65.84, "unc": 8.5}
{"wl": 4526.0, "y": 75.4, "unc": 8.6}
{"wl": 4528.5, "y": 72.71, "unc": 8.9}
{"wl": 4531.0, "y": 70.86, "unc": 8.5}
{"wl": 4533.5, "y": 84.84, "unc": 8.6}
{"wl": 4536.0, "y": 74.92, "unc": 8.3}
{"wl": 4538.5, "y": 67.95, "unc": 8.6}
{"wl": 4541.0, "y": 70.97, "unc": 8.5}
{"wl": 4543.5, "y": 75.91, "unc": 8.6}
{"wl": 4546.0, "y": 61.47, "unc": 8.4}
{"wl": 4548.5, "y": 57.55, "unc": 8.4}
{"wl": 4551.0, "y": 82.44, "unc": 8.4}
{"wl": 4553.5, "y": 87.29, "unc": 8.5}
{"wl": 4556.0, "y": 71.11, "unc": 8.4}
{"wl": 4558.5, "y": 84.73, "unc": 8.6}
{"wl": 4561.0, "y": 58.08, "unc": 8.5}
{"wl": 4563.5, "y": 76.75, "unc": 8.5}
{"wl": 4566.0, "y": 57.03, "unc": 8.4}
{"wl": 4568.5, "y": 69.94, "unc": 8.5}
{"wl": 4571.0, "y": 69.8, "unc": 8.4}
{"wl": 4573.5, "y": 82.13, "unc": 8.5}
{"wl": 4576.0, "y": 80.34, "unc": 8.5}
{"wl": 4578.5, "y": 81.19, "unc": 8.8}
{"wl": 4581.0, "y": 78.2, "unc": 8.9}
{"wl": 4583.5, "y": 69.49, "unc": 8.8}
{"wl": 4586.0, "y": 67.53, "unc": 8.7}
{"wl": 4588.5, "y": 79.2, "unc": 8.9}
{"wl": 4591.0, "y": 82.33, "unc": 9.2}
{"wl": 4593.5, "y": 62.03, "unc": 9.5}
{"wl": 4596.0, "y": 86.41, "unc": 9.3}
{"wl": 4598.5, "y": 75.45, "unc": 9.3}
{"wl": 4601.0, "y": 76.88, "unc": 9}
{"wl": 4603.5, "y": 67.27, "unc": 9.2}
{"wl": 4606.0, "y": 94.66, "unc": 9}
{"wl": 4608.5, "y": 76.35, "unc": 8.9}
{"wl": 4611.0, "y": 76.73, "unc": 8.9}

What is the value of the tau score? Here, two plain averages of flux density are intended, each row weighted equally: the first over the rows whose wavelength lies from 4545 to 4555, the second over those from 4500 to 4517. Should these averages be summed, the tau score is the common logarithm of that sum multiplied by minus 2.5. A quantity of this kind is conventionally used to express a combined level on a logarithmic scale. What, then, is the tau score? -5.38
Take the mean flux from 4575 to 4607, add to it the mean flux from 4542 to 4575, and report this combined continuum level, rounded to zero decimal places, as 149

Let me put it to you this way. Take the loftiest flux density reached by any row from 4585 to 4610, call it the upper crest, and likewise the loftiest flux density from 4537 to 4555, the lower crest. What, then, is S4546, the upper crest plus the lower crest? 182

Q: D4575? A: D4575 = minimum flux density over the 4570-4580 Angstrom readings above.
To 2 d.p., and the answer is 69.80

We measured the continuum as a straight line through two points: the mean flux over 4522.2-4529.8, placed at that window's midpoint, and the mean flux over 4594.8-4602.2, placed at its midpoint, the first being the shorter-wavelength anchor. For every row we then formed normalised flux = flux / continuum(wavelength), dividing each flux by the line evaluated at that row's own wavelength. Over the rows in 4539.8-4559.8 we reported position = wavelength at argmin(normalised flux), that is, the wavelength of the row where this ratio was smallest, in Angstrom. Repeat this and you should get 4548.5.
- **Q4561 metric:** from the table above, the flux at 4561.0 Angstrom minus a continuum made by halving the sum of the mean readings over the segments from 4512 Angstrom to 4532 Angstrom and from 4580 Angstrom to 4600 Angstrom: -15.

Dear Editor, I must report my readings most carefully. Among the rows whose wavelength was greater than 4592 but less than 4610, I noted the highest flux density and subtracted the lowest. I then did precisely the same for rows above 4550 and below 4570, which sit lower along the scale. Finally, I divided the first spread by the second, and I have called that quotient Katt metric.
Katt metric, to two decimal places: 1.08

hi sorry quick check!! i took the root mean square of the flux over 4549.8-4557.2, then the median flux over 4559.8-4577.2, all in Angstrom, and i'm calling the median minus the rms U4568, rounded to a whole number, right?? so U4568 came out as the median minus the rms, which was -11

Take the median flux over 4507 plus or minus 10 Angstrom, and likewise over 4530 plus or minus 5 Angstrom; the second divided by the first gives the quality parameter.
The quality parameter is 1.04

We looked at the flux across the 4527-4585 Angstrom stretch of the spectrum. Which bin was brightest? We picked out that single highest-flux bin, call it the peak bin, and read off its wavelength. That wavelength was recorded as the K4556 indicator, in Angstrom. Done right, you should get 4553.5 Angstrom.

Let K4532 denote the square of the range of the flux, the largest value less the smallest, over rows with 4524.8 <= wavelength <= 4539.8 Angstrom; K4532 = 285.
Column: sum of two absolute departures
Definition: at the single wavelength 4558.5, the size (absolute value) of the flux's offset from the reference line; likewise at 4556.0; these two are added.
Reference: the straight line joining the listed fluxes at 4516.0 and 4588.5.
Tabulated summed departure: 14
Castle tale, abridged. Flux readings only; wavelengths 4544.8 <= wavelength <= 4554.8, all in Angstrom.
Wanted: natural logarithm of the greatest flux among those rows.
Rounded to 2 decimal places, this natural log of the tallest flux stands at 4.47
